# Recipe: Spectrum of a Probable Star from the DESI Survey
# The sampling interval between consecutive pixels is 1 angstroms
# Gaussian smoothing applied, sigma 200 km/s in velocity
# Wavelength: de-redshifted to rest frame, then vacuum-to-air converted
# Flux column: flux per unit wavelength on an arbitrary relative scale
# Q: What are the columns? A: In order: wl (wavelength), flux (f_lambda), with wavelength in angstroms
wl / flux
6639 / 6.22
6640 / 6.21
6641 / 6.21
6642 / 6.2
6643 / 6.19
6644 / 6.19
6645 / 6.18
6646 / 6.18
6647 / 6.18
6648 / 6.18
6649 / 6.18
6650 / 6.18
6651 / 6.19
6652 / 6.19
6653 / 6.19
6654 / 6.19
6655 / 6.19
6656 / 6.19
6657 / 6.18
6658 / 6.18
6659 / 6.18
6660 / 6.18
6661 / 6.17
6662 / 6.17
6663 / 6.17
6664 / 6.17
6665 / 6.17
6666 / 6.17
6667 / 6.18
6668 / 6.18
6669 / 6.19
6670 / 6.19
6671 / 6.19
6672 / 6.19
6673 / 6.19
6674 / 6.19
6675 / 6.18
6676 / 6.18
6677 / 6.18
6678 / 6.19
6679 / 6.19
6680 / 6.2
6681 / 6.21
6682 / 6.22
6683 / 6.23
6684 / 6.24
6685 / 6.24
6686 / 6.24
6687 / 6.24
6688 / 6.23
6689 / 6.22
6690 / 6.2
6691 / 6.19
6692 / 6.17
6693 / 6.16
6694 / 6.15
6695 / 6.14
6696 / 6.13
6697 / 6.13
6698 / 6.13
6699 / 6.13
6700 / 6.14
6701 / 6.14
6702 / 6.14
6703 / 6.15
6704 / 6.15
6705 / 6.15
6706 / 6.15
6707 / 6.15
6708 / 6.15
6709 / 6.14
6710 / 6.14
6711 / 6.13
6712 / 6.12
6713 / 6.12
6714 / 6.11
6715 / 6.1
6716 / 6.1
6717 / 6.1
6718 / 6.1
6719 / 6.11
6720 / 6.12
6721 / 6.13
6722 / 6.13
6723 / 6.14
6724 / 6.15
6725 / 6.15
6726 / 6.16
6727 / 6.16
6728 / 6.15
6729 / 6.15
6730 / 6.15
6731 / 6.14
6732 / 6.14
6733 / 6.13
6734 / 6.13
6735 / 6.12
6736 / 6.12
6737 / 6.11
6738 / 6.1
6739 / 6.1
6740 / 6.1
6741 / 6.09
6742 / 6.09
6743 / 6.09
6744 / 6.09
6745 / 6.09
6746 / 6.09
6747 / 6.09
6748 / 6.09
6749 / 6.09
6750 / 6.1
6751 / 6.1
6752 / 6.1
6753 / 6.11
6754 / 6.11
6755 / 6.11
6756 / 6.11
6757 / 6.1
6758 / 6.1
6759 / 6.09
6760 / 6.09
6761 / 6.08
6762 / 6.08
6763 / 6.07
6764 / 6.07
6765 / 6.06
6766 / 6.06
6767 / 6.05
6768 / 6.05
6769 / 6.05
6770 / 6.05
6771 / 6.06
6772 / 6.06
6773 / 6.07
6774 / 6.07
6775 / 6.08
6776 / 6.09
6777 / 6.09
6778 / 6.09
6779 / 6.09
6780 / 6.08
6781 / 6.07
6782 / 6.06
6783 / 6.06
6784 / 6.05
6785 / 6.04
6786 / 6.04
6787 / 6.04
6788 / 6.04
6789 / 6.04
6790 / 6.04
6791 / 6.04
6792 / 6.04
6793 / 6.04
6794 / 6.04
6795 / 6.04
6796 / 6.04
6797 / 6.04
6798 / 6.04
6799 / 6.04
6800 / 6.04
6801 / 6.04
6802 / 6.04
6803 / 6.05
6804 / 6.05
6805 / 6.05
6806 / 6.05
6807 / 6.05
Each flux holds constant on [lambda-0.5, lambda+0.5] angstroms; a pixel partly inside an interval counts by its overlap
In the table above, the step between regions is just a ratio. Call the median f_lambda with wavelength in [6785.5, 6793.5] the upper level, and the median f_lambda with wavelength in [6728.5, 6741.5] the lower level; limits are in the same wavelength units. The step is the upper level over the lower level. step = 0.987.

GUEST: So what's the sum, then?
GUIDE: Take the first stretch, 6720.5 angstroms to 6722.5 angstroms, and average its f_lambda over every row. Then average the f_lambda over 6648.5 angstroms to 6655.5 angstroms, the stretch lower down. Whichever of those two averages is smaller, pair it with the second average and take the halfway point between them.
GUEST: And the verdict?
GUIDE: 6.16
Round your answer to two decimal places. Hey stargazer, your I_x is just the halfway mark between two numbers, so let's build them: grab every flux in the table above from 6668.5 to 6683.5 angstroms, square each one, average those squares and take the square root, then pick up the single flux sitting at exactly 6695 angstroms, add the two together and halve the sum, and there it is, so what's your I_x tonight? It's 6.17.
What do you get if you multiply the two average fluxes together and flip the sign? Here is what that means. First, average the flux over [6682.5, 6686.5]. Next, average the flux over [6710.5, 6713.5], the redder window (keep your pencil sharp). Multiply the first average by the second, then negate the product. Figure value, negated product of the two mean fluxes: -38.2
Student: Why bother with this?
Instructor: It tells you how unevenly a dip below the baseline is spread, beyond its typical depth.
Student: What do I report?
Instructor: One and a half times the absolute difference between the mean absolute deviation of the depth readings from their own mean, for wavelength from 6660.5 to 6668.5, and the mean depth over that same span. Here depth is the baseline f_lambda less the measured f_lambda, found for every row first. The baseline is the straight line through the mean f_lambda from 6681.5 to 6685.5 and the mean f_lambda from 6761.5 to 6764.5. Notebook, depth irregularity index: 0.14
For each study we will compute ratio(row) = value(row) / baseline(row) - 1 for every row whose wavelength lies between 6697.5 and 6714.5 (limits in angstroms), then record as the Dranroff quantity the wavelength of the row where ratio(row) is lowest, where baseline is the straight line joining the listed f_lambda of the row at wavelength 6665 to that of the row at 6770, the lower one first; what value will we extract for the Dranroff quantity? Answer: 6714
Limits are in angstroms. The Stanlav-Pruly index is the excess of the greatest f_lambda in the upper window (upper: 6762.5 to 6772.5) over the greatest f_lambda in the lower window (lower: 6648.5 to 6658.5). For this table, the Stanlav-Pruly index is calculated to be -0.120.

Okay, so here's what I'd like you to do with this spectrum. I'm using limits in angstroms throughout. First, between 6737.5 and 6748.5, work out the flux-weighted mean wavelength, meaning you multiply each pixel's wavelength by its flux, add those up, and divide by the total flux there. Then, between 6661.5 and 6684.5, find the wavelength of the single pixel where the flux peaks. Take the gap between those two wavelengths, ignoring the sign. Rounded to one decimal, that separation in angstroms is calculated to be 59.0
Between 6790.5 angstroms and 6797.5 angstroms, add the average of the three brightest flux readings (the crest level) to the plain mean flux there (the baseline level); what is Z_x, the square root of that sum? 3.48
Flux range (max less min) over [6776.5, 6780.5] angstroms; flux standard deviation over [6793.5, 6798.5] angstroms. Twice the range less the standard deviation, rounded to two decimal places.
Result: 0.02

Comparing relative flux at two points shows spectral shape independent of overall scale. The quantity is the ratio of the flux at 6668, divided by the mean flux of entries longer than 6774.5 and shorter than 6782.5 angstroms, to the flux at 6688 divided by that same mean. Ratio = 0.992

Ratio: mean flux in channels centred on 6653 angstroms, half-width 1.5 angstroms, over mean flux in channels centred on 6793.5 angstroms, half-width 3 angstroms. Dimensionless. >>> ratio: 1.025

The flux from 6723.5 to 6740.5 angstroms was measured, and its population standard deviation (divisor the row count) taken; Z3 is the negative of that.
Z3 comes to -0.0205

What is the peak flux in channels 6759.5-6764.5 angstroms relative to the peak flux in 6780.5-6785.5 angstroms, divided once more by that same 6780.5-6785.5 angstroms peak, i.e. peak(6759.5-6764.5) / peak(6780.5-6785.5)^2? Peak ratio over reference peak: 0.165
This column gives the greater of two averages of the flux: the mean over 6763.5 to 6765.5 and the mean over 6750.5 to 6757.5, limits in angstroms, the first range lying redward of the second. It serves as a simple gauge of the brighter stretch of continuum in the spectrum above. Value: 6.11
